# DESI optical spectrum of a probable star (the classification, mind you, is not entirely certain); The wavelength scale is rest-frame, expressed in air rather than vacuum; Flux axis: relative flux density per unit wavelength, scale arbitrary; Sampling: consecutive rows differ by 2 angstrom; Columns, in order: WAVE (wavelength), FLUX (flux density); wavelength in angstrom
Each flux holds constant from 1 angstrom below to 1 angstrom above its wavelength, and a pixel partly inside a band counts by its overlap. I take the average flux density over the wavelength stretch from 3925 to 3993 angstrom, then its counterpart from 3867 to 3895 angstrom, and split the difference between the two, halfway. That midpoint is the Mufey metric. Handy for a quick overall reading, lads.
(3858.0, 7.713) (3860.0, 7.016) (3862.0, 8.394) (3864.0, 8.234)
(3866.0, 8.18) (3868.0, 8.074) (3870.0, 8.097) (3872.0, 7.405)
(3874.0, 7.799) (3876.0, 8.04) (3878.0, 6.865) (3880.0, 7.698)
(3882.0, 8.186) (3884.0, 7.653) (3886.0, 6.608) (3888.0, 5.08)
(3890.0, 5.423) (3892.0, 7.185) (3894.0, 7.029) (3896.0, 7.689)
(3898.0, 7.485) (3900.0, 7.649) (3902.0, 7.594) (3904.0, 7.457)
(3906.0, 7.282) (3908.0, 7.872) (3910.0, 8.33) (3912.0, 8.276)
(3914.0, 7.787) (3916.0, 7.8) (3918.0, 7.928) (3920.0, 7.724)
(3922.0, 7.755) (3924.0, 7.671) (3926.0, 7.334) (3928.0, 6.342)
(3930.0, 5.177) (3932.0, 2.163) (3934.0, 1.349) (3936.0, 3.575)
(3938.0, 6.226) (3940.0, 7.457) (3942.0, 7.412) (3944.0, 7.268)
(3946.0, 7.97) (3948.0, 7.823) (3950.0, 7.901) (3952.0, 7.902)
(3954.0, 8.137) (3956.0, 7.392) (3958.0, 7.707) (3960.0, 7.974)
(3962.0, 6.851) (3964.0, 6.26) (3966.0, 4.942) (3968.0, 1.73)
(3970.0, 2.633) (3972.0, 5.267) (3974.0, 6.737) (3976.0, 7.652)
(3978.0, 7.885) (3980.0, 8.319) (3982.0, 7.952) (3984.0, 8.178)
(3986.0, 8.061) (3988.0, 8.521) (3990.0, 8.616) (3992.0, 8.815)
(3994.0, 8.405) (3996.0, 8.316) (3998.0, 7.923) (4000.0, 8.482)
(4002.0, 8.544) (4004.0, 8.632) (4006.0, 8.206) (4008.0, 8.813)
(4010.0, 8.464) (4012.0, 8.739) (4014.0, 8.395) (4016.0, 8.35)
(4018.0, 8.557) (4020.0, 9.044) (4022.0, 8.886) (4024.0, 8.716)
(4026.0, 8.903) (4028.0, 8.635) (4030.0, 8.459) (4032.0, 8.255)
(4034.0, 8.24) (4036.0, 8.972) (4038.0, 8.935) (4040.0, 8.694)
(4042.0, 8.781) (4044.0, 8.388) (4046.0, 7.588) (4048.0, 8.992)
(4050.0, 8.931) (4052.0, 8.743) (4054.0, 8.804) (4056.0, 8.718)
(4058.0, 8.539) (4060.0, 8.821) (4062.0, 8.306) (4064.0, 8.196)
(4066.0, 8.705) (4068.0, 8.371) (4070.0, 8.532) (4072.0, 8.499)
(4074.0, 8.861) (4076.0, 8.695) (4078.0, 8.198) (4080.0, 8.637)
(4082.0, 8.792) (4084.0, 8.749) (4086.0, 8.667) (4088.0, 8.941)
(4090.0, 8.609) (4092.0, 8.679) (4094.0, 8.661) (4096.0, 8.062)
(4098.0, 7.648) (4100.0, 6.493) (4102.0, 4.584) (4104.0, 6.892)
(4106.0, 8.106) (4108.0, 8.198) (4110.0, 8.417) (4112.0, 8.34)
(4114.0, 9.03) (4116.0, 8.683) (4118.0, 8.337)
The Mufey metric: 6.9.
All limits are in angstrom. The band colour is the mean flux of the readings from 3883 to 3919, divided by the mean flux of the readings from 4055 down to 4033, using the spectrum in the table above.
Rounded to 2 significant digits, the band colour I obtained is 0.85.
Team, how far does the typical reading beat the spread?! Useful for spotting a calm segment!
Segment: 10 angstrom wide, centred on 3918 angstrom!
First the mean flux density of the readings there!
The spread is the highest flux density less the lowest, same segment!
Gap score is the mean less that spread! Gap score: 7.6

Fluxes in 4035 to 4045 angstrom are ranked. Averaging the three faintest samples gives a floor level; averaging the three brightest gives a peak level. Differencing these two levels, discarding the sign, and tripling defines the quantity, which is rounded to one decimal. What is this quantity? 0.8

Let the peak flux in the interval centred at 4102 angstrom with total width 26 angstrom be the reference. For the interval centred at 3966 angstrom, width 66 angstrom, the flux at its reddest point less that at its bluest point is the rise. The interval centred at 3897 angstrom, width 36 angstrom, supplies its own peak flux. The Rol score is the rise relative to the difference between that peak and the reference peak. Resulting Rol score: -9.4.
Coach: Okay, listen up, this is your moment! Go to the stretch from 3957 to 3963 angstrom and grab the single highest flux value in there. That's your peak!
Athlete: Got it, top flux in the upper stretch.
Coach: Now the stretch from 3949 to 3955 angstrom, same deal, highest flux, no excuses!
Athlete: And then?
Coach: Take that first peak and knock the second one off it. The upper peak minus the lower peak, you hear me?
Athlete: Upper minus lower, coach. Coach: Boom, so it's -0.2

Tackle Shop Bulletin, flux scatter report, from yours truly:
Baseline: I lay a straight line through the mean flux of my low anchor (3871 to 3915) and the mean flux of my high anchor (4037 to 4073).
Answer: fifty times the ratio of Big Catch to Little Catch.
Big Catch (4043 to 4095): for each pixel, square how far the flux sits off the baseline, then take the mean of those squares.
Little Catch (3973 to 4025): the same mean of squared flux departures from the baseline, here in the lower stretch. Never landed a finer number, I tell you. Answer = 24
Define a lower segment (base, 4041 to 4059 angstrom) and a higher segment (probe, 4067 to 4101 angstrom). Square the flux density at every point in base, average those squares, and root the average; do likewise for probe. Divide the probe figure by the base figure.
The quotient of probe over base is 0.98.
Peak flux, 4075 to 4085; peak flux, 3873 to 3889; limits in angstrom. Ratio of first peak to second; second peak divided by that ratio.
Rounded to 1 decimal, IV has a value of 7.6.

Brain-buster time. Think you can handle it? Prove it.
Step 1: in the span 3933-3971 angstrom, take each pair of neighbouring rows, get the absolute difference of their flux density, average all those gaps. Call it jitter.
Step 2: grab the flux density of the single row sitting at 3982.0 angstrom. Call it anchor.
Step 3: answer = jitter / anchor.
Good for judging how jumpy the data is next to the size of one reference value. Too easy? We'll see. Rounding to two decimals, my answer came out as 0.11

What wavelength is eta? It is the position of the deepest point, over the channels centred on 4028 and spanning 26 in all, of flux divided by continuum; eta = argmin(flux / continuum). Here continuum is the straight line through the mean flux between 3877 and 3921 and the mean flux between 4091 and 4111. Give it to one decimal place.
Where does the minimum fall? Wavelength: 4034.0 angstrom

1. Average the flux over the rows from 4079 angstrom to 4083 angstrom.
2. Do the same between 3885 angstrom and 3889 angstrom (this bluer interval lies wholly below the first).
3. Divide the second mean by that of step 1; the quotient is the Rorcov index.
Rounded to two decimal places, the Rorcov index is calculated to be 0.67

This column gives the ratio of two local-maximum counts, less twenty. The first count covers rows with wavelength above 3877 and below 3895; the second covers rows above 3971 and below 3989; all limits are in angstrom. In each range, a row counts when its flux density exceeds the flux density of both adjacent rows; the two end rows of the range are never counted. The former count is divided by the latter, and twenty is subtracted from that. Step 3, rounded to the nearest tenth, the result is -19.0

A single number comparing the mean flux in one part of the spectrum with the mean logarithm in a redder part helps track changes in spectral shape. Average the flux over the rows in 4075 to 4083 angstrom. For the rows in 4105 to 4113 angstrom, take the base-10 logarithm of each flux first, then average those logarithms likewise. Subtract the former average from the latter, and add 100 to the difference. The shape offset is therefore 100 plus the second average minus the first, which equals 92.3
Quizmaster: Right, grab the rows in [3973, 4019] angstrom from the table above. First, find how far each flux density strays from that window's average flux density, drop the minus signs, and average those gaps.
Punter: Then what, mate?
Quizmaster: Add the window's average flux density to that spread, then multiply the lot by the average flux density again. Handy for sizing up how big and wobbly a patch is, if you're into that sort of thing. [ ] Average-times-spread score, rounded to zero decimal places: 71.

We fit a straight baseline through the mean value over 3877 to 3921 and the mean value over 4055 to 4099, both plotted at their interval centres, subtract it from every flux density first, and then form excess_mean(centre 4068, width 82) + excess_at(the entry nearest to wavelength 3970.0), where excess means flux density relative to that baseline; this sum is -5.3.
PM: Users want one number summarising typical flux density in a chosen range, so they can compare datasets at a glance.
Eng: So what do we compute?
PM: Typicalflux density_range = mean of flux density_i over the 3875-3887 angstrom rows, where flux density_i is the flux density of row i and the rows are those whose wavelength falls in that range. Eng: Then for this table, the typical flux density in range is 7.5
